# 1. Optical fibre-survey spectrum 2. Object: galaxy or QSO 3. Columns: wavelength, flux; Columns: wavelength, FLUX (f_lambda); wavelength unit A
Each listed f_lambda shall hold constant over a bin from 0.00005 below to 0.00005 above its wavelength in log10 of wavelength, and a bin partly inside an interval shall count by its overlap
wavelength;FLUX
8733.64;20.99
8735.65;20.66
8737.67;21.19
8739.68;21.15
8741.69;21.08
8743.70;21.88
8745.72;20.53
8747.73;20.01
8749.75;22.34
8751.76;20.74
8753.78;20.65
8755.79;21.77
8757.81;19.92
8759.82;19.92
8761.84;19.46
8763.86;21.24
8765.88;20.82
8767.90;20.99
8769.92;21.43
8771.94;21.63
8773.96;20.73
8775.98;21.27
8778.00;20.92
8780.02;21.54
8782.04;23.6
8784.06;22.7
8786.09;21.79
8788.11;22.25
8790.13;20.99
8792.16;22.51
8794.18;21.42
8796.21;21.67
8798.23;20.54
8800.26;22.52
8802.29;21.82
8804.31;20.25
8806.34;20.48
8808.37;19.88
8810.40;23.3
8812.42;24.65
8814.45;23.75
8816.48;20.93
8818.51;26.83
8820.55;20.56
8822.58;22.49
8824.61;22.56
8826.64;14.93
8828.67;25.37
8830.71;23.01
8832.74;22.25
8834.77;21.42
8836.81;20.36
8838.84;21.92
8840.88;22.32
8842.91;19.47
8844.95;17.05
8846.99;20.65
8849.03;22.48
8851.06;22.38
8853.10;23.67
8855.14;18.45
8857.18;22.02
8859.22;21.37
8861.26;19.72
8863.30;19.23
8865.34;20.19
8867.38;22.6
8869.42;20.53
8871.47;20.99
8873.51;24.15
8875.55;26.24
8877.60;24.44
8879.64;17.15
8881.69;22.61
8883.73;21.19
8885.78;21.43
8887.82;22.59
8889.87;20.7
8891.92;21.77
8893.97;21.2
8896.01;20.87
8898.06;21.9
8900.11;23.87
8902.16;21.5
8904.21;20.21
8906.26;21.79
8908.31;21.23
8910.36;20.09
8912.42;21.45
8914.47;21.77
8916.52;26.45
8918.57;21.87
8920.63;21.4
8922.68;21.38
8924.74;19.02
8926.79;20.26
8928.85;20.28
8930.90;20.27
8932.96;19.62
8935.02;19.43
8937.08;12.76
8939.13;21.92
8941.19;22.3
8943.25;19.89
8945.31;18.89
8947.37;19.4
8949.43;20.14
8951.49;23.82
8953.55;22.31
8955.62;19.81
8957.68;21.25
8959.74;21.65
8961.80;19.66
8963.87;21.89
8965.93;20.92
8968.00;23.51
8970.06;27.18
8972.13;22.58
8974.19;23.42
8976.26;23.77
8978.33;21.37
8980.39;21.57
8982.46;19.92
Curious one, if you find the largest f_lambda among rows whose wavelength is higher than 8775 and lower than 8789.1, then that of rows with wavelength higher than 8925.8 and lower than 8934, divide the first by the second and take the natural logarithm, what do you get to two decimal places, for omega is 0.15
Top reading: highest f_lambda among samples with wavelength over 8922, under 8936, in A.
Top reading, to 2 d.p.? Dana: 21.38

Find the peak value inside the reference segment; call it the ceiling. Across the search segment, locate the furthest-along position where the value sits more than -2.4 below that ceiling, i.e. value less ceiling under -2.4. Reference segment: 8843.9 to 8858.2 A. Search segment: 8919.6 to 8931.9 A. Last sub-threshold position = 8930.90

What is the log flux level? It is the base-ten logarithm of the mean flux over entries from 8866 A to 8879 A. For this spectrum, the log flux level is 1.36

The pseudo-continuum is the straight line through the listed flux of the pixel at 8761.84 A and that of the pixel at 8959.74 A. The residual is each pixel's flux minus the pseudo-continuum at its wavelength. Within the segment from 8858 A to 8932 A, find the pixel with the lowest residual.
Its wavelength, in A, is 8879.64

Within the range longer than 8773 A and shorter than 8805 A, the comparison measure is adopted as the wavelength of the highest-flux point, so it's 8782.04 A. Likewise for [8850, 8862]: 8853.10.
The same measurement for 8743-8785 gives 8782.04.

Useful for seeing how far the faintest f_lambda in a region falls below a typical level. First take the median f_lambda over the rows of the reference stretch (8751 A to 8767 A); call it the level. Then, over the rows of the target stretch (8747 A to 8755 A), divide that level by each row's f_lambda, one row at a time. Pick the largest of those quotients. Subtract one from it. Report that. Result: 0.034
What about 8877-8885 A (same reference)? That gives 0.207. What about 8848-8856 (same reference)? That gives 0.122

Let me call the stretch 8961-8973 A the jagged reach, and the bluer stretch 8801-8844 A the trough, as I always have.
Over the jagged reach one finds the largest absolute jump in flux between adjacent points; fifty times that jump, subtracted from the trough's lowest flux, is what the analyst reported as -215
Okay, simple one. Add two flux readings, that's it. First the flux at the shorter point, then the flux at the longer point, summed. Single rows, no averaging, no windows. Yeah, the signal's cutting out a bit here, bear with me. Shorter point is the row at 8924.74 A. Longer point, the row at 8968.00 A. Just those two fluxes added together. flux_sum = 43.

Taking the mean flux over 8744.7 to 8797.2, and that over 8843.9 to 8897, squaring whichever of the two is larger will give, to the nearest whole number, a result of 457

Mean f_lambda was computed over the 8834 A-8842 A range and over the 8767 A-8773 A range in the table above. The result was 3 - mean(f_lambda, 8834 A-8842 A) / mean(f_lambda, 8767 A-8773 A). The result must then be 1.99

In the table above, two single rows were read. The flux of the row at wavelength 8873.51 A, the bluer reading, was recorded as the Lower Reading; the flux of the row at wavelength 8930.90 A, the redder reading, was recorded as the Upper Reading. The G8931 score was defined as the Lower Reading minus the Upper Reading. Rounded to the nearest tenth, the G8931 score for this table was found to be 3.9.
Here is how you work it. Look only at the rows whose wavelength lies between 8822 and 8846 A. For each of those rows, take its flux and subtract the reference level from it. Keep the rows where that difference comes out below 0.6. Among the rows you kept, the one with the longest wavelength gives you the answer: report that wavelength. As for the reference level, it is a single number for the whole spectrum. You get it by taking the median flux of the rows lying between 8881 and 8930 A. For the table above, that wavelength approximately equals 8844.95 A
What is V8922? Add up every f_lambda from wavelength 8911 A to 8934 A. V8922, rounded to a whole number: 234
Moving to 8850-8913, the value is 668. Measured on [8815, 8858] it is 451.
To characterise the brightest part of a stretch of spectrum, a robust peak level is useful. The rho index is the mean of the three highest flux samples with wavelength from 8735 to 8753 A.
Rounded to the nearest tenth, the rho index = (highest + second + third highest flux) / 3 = 21.8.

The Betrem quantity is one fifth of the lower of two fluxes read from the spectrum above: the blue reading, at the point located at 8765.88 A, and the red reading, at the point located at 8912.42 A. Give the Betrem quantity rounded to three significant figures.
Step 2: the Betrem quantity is 4.16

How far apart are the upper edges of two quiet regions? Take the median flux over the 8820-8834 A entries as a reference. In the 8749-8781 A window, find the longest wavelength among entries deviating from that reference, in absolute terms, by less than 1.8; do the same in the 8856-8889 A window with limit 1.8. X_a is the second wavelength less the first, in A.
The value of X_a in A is 107.8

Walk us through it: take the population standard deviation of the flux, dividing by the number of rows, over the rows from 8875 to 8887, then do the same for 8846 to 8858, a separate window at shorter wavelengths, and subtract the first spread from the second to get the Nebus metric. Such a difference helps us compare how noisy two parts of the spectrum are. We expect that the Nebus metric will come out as -1.2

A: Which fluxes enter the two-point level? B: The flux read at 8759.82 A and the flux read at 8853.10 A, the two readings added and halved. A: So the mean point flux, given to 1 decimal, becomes 21.8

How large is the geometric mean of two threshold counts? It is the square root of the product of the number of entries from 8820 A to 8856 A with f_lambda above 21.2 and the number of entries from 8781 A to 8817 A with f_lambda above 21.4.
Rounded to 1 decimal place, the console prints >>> 11.5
